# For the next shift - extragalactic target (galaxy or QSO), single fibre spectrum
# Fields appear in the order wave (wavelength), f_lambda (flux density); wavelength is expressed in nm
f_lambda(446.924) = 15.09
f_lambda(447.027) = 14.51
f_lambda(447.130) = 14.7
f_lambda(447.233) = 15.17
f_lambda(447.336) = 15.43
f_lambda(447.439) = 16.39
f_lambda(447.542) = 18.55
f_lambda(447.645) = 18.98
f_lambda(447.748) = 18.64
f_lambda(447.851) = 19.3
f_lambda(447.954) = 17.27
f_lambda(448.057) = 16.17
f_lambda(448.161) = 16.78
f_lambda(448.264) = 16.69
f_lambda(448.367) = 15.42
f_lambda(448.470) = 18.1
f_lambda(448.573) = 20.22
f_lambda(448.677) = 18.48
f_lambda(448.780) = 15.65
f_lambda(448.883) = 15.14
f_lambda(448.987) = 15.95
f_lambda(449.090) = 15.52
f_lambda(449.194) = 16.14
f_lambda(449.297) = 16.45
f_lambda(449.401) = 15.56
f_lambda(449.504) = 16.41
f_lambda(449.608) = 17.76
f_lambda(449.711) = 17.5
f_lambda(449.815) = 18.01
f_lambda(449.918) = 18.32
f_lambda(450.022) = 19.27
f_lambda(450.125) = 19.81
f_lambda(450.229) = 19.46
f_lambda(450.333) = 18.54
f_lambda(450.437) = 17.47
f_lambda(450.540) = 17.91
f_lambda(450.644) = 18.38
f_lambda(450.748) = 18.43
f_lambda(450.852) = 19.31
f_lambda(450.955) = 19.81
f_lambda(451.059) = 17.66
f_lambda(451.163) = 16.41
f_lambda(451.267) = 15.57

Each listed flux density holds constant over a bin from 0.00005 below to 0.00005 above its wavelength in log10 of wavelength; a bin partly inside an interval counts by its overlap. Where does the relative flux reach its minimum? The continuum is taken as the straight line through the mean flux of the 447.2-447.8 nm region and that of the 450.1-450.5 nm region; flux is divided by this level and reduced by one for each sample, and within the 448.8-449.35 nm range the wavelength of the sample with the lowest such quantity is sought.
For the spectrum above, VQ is 448.883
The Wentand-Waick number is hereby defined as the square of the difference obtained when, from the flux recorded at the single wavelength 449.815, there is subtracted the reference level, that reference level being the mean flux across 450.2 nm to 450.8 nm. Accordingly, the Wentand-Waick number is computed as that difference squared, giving 0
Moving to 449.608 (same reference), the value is 0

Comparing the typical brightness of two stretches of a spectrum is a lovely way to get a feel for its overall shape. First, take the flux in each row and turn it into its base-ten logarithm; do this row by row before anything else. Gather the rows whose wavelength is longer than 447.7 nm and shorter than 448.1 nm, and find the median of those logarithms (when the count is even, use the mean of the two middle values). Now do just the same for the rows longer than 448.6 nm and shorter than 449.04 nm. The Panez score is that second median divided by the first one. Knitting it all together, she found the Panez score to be 0.96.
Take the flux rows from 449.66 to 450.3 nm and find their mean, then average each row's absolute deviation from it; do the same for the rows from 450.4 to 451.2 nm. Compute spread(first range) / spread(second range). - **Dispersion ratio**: 0.97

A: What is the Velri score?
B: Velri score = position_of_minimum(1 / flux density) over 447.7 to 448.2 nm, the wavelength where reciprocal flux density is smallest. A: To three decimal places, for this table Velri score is 447.851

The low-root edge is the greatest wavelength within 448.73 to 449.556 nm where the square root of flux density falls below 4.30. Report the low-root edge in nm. 449.504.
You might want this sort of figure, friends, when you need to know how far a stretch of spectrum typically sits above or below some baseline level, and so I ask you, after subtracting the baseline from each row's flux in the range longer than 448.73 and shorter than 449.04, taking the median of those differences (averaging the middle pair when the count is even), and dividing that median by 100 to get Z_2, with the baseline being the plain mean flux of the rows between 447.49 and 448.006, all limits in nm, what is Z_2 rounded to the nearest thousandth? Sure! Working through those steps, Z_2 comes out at -0.029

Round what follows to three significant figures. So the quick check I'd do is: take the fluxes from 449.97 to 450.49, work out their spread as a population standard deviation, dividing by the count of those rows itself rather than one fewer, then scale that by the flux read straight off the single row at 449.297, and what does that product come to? 13.7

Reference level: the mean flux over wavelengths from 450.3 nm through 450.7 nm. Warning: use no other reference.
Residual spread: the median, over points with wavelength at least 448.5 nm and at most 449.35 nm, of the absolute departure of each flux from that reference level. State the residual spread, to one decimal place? 2.1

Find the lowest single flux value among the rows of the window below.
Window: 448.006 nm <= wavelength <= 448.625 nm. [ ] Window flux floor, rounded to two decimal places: 15.42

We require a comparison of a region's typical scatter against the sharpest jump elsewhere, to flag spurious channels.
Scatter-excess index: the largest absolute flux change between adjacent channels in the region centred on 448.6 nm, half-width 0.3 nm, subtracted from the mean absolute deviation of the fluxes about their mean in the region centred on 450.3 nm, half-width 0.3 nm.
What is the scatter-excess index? -2.1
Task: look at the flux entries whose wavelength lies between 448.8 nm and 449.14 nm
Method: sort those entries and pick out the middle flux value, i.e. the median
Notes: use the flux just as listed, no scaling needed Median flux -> 15.5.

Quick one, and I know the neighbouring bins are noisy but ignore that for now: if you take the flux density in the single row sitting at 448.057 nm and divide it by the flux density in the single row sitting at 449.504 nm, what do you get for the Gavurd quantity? 1.0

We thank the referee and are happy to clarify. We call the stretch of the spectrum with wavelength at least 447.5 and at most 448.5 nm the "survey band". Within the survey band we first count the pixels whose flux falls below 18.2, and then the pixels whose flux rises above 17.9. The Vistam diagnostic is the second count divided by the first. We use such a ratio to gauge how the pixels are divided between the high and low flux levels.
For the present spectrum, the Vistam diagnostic 0.83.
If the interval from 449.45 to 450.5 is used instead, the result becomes 1.20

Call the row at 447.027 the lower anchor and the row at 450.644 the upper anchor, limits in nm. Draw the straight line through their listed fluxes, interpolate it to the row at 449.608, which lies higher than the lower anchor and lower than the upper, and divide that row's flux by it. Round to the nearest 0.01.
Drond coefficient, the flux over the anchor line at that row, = 1.03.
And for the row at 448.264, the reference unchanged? 1.05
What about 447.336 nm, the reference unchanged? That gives 1.04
